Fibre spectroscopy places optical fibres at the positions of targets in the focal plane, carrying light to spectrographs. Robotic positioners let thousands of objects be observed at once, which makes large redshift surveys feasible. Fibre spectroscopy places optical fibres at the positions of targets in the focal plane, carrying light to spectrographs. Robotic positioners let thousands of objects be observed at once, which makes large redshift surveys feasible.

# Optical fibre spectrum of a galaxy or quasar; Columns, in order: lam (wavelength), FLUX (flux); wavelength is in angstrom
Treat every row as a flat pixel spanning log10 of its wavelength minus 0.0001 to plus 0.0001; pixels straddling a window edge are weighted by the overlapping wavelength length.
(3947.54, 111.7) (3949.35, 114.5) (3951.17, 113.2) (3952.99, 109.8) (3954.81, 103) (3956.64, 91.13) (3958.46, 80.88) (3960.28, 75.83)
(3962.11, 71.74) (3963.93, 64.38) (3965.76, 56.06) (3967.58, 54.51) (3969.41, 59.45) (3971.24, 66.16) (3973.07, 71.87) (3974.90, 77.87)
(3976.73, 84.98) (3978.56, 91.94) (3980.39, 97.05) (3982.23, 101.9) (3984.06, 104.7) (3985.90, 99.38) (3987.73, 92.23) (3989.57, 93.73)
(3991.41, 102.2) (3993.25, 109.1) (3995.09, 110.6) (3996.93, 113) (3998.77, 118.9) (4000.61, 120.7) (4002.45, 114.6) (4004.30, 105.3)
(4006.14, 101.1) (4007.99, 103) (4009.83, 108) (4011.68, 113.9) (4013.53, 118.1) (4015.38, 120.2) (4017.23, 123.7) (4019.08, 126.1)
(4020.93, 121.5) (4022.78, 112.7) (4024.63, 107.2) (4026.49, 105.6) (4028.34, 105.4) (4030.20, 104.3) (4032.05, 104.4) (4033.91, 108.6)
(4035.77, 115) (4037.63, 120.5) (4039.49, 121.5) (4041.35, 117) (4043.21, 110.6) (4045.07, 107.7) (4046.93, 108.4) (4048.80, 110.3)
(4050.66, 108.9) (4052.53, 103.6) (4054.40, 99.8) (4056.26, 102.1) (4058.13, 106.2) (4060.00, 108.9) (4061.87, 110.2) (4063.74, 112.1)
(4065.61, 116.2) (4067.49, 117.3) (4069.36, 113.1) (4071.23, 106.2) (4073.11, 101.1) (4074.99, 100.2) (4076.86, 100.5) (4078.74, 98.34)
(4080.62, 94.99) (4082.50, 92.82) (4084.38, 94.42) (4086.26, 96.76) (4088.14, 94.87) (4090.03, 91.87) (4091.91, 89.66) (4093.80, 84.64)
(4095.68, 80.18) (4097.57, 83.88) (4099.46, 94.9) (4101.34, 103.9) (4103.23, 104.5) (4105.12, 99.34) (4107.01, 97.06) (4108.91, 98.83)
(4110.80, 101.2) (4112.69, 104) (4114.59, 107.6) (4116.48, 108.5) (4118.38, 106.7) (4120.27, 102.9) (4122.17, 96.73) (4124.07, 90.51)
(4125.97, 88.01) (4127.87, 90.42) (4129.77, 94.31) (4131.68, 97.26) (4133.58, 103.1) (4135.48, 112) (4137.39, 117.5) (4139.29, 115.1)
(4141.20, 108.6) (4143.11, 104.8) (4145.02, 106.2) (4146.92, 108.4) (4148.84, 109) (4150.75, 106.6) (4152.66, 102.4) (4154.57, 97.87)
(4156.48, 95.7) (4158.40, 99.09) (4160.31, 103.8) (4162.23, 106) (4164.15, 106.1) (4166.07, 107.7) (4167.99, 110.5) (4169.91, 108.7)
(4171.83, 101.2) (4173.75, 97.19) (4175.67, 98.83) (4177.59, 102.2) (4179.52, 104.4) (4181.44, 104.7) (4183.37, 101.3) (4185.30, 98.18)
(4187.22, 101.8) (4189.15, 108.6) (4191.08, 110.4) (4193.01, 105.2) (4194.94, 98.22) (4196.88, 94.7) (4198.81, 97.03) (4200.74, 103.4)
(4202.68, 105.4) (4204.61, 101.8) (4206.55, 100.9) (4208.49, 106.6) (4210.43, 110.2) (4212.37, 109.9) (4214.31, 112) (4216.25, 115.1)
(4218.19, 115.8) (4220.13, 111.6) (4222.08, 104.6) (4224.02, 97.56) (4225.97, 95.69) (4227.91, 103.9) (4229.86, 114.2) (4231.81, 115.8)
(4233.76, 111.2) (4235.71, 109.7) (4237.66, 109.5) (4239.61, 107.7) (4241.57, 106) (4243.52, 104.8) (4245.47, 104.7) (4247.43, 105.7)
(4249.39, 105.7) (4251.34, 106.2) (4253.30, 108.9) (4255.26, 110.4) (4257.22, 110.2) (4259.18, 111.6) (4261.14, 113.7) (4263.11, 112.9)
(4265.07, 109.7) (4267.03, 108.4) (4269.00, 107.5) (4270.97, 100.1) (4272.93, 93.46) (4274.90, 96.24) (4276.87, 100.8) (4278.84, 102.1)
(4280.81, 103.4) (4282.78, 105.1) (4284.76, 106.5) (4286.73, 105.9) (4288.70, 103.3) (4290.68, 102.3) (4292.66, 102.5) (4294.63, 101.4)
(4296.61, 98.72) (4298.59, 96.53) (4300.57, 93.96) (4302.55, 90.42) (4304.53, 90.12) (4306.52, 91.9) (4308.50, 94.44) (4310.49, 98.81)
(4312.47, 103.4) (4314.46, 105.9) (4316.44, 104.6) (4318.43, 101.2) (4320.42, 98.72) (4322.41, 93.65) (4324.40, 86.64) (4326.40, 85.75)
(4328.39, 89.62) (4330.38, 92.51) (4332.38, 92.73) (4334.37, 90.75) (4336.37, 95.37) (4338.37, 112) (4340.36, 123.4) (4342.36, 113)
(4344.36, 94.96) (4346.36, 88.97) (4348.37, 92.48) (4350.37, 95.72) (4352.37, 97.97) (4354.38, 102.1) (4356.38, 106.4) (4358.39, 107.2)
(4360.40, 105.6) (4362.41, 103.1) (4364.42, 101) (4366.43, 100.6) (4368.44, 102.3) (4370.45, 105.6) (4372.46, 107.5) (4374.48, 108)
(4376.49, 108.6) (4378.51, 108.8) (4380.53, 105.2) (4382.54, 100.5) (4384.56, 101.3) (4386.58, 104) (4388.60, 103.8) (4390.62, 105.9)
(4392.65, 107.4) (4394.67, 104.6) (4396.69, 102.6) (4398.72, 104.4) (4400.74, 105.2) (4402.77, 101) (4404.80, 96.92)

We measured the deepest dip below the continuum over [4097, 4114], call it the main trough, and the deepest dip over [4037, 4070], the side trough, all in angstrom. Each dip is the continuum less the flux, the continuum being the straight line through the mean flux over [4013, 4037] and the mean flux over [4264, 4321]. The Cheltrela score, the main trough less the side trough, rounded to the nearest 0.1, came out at 13.9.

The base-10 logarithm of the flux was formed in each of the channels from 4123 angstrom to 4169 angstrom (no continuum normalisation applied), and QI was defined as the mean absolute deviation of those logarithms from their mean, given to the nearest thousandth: 0.027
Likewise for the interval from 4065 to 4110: 0.030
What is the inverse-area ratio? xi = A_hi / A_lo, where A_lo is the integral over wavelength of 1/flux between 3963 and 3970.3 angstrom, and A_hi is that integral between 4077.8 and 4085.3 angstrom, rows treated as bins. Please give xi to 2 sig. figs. 0.63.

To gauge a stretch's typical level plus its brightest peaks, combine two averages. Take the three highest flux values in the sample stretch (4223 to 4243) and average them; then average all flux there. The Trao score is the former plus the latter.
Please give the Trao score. 221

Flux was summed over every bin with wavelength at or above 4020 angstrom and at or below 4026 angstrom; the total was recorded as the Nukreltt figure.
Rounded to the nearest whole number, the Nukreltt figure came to 341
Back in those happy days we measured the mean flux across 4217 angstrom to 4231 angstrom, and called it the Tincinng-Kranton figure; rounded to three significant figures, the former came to 106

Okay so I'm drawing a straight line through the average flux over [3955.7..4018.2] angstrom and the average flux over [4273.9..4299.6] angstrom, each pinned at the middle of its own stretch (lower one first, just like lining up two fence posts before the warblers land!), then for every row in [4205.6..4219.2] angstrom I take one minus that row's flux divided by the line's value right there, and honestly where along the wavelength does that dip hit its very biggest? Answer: 4206.55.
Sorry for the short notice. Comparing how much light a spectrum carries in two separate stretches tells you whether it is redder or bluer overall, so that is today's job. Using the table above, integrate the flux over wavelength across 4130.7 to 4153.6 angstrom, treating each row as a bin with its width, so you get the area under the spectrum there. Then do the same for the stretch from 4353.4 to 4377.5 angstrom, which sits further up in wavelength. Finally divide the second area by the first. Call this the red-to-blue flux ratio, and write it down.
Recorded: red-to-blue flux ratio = 1.03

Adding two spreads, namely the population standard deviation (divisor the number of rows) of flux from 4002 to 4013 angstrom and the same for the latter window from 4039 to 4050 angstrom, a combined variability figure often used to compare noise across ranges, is 10.1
